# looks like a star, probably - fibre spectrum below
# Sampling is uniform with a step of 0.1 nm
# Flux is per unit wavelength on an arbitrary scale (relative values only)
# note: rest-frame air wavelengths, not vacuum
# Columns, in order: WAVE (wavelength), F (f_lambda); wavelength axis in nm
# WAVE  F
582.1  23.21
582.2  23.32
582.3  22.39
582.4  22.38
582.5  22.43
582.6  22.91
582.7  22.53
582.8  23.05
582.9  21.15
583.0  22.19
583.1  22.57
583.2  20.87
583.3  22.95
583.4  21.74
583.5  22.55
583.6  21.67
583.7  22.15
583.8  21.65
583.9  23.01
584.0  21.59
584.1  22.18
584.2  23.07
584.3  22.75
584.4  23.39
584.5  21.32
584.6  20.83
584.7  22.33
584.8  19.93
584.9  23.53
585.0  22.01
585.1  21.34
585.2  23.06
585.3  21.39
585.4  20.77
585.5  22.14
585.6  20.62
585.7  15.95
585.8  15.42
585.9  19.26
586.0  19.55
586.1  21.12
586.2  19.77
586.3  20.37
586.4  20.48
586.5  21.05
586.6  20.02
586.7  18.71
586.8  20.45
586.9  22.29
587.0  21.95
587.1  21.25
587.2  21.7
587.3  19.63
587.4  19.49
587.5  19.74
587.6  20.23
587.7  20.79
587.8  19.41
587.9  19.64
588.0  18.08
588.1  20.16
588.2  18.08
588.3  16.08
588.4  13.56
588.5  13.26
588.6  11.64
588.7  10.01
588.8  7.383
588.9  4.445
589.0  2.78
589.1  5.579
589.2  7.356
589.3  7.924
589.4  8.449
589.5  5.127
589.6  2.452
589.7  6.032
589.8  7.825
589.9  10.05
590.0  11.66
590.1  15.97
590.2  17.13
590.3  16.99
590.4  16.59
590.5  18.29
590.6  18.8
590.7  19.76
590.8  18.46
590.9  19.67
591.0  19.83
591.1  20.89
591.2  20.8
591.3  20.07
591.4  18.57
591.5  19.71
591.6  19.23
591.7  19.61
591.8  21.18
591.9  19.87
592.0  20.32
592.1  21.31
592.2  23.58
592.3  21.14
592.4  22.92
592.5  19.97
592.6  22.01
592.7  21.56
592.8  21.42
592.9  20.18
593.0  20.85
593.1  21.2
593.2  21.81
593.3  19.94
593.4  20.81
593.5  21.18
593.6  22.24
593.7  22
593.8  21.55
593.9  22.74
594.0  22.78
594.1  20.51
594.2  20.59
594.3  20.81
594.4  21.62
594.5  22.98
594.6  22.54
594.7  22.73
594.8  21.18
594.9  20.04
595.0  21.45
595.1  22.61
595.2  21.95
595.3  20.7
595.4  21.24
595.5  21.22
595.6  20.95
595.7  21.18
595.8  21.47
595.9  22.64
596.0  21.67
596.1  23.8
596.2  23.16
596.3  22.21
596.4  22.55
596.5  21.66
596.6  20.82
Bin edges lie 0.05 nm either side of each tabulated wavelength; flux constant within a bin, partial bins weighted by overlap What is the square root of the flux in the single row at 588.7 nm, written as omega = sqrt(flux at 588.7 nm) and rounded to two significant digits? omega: 3.2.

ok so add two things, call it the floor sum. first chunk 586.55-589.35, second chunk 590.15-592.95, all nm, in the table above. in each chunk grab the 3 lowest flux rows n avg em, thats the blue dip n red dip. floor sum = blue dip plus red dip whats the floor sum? 21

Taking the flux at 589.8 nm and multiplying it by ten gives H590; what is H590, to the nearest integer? 78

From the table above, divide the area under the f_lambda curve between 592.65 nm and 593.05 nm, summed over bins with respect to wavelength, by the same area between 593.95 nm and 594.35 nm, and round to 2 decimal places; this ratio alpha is 0.99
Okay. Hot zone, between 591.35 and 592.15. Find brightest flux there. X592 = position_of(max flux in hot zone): 592.1 nm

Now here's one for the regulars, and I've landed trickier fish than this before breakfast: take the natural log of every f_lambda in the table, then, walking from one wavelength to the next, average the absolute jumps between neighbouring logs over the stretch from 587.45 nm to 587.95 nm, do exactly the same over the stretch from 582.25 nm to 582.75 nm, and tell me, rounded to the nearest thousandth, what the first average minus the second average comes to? 0.023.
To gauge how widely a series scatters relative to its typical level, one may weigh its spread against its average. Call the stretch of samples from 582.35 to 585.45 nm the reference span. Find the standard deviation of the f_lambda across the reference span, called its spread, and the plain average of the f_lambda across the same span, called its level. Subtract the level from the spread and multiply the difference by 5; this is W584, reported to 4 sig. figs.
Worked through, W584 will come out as -106.2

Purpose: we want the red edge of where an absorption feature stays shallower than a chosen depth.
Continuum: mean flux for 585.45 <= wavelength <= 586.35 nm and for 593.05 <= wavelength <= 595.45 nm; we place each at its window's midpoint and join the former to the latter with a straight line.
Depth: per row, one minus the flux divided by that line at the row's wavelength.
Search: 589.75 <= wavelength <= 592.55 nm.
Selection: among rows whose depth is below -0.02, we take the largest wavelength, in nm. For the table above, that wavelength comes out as 592.4 nm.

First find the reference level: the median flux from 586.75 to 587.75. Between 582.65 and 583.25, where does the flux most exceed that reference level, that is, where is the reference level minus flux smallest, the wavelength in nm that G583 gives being 582.8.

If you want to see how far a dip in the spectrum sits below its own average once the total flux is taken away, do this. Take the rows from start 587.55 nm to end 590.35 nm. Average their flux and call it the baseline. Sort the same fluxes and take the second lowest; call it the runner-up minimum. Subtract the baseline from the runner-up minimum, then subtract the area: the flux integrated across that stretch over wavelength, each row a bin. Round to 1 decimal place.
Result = -43.1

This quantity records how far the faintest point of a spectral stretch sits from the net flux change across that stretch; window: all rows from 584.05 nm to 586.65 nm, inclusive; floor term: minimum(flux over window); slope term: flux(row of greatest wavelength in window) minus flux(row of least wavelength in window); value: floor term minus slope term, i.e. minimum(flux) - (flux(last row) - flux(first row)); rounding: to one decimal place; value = 17.6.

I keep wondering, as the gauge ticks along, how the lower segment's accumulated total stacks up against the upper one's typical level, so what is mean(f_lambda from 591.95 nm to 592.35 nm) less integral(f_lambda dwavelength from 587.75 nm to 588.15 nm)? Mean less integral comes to 14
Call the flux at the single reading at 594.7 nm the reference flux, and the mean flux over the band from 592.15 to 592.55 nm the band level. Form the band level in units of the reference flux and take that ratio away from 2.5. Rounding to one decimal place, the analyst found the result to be 1.5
